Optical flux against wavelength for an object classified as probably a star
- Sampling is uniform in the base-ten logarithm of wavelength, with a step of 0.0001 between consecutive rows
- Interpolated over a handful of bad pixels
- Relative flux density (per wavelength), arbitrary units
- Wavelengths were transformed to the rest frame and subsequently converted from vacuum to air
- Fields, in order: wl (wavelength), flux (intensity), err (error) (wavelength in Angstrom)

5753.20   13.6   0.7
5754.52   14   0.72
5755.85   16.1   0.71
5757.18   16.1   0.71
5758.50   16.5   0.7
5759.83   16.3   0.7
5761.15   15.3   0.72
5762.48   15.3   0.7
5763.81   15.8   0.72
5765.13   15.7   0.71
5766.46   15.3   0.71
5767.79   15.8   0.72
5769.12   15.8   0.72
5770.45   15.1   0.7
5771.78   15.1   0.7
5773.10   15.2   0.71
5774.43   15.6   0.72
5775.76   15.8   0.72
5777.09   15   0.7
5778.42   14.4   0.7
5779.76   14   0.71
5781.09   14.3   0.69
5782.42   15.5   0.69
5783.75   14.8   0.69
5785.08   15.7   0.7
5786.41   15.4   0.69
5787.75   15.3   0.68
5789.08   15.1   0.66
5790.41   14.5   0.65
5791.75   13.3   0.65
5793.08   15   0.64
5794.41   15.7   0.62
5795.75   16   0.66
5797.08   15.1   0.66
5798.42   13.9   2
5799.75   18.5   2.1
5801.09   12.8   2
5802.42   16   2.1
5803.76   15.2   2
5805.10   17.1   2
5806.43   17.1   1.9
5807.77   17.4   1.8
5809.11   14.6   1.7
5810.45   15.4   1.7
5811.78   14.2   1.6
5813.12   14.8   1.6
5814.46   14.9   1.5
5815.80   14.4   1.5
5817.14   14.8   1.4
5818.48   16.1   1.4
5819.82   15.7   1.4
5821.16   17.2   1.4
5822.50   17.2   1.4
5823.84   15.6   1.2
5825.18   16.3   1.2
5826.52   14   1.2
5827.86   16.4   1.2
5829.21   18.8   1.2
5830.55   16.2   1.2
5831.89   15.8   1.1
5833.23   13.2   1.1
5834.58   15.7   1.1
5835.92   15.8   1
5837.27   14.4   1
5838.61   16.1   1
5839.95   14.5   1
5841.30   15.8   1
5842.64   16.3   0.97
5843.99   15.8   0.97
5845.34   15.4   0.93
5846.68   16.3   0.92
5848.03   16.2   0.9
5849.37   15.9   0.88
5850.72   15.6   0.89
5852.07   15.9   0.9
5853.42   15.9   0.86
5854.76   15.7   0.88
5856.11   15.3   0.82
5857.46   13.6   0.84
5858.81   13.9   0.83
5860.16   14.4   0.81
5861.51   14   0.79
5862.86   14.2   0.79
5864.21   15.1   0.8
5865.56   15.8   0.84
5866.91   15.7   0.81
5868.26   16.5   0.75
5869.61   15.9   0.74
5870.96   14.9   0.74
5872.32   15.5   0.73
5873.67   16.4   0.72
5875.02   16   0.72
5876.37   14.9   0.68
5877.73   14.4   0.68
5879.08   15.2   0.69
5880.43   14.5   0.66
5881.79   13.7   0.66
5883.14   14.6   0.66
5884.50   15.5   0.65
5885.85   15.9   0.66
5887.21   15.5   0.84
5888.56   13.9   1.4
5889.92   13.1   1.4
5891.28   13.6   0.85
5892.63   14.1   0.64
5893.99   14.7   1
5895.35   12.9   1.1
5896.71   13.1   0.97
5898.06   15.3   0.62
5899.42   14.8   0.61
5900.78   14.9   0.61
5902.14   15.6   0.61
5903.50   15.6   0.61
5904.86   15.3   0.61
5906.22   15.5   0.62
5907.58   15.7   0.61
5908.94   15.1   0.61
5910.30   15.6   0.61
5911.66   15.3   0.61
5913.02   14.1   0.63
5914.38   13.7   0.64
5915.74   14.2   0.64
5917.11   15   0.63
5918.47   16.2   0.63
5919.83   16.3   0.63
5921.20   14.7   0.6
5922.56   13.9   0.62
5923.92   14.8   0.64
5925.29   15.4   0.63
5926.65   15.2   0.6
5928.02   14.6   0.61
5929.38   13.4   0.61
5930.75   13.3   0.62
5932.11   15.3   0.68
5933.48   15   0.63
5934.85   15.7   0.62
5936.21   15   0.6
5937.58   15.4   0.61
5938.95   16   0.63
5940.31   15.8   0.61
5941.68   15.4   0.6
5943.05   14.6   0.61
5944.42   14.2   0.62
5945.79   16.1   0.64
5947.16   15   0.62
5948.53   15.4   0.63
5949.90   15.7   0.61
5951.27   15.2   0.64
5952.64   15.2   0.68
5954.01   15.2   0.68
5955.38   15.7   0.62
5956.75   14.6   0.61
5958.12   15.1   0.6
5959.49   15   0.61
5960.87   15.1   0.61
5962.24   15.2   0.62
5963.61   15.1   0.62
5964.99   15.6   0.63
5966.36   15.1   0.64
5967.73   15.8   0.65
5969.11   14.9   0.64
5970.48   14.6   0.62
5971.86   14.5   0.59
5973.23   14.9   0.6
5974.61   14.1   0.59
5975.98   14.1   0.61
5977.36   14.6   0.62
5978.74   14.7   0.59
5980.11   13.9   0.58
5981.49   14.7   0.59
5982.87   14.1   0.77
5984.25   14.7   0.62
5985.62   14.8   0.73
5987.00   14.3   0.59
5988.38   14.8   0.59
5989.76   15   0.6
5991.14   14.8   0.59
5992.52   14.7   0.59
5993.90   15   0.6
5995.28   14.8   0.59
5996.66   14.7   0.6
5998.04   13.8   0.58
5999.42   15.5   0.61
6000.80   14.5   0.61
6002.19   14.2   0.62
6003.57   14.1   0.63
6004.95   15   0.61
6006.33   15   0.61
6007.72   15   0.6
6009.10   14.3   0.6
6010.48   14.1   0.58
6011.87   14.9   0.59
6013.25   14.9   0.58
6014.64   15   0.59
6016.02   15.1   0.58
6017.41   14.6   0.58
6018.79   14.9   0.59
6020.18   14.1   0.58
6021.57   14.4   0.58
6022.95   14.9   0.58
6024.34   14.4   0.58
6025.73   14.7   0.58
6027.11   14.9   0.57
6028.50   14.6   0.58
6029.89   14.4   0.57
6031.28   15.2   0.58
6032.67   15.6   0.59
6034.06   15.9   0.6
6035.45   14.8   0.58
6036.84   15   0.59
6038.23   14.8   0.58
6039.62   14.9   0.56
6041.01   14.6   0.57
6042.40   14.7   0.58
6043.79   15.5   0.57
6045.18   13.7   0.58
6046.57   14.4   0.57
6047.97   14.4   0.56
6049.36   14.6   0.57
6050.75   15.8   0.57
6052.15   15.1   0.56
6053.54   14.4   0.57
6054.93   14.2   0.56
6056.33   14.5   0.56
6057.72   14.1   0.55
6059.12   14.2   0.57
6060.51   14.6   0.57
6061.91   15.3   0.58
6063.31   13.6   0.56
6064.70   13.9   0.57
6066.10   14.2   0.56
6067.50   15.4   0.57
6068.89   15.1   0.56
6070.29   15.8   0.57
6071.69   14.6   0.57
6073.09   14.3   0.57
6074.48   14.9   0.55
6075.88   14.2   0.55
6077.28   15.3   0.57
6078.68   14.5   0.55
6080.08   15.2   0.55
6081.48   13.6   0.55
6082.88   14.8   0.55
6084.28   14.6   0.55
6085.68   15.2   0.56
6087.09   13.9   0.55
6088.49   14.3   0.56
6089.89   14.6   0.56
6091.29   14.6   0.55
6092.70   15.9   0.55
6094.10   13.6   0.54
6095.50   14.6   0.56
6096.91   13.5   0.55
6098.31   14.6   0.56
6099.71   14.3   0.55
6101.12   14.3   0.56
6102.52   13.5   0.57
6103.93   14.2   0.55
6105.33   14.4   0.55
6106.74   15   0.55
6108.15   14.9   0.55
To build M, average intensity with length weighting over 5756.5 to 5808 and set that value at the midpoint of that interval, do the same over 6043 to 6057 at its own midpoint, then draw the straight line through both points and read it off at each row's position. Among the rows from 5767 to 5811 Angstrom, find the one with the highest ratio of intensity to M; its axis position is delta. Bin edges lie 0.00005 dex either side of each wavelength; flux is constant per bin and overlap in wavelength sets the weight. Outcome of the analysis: 5799.75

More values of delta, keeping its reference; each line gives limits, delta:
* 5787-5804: 5799.75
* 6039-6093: 6092.70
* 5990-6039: 6034.06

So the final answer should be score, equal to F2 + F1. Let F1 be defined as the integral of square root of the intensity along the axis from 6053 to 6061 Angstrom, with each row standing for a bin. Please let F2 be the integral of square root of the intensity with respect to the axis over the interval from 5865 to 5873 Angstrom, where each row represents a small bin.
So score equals 62.0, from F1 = 30.3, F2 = 31.7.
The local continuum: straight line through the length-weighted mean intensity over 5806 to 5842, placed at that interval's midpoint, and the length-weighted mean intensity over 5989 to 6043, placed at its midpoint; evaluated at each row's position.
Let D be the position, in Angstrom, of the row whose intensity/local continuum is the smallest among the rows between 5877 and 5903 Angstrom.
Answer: 5895.35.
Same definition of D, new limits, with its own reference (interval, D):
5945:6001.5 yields 5998.04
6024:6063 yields 6045.18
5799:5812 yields 5801.09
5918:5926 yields 5922.56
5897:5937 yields 5930.75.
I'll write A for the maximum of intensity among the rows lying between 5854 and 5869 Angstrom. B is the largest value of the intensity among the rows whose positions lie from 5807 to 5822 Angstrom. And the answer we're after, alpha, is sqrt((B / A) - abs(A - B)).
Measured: 0.39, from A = 16.5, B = 17.4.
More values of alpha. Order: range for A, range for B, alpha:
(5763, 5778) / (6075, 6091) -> 0.68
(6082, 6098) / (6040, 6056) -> 0.95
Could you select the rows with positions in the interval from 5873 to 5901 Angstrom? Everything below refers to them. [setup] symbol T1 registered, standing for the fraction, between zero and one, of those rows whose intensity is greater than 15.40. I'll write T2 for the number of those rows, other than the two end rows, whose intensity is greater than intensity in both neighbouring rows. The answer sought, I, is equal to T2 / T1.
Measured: 17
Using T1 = 0.24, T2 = 4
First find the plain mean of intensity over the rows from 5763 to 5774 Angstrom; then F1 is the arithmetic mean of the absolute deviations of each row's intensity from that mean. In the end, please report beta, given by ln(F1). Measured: -1.2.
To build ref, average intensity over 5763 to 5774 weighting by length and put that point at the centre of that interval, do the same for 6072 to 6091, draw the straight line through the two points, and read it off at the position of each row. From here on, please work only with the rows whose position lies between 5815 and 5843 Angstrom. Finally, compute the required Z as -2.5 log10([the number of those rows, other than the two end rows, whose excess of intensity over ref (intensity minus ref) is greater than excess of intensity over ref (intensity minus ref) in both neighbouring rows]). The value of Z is -1.9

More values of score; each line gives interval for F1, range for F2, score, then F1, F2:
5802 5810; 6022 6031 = 66.6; 32.2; 34.5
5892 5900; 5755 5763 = 61.9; 30.1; 31.9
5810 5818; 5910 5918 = 61.4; 30.7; 30.6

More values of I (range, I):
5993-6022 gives 63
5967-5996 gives 126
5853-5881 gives 12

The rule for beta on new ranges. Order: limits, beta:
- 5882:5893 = -0.2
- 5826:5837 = 0.1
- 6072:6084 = -0.8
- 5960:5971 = -1.3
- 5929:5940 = -0.3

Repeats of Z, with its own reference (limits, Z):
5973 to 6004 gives -1.9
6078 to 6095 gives -1.5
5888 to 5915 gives -1.7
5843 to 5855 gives -0.8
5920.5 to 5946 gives -1.5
